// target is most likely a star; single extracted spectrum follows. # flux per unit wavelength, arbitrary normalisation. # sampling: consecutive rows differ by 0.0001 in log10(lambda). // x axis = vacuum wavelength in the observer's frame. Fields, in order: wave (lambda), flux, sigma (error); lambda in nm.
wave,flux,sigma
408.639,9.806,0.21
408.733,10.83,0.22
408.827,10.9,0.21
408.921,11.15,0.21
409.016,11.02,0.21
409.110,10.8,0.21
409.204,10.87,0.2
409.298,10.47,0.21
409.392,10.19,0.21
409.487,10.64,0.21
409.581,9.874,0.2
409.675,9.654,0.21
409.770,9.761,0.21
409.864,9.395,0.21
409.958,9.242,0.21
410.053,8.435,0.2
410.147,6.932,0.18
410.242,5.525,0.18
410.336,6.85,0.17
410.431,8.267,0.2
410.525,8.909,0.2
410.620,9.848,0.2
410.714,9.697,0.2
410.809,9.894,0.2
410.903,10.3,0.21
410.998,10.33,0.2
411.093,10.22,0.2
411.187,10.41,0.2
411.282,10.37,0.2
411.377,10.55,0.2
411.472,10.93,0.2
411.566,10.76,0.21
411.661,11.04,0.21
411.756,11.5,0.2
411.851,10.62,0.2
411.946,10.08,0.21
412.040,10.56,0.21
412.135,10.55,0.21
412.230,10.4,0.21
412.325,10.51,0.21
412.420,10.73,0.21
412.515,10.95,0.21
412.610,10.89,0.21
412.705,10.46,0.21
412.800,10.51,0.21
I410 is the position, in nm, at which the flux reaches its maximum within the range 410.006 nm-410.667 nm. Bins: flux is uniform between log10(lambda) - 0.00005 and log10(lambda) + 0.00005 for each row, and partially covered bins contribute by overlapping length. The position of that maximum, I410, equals 410.620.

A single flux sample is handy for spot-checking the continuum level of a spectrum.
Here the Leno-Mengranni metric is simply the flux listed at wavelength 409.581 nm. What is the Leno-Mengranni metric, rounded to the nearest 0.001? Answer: 9.874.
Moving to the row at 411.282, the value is 10.370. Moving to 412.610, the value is 10.890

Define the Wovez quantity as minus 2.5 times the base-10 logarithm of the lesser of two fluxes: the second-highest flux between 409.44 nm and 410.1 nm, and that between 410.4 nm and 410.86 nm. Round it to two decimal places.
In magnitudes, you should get -2.48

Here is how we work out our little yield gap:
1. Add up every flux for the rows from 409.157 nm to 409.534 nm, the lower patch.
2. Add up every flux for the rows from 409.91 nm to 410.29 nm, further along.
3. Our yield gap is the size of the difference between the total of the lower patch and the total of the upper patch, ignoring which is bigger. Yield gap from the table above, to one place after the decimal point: 12.0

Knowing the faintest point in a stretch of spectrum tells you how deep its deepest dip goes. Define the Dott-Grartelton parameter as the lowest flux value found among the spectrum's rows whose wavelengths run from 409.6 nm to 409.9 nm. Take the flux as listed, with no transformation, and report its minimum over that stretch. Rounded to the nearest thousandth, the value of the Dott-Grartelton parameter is 9.395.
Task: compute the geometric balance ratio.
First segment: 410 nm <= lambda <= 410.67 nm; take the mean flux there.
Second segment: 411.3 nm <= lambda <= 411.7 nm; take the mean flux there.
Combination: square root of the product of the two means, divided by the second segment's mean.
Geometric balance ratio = 0.85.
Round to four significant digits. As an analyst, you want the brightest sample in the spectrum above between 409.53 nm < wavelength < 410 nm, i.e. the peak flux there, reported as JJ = 9.874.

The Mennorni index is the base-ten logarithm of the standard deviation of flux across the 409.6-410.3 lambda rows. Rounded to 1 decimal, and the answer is 0.2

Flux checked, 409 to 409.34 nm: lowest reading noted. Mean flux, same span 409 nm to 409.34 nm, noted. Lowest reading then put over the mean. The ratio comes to 0.970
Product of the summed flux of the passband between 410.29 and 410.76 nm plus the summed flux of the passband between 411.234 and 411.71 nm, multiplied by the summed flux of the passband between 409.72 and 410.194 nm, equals 4255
